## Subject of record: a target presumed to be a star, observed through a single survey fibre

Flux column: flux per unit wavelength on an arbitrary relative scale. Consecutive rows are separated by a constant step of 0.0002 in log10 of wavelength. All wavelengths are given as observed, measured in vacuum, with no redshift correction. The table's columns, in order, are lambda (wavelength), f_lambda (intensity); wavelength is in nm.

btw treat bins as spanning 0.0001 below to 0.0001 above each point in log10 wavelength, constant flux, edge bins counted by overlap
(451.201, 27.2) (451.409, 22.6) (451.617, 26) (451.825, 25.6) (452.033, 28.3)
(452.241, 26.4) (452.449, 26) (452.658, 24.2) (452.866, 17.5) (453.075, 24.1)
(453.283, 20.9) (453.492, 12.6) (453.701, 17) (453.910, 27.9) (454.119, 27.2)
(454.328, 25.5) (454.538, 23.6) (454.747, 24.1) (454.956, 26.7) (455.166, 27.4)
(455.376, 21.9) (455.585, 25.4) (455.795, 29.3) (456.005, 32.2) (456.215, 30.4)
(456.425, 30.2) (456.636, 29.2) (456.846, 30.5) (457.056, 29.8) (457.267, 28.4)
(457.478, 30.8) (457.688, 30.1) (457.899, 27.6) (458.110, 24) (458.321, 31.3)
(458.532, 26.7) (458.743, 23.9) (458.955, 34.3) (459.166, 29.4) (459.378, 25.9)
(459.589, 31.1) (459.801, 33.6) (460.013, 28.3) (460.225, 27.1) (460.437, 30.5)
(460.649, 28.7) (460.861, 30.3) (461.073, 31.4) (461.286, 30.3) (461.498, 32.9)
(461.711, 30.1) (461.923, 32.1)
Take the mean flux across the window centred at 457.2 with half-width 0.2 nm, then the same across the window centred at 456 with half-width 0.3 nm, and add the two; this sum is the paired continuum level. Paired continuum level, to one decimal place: 59.7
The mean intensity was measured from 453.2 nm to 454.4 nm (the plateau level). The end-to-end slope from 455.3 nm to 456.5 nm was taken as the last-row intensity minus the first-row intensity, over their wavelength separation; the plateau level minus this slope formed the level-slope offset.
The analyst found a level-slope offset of 14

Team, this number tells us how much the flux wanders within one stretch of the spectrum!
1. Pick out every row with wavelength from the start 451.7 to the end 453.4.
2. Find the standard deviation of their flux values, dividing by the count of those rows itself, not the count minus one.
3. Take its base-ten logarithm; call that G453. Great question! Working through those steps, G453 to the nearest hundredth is 0.51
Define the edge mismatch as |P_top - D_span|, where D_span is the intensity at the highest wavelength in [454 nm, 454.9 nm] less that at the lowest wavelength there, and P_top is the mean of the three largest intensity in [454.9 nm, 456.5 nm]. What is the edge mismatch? 34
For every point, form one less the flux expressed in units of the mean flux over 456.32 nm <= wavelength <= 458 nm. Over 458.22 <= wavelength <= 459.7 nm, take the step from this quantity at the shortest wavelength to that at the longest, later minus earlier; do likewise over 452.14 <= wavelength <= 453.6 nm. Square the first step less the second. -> 0.21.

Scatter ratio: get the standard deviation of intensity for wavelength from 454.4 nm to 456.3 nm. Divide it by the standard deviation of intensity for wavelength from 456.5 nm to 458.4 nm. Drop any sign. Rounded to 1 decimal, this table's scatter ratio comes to 1.5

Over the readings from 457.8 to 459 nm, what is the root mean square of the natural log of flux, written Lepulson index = 3.32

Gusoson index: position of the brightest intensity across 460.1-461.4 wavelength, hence 461.073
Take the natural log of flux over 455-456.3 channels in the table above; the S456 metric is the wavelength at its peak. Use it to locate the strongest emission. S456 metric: 456.005 nm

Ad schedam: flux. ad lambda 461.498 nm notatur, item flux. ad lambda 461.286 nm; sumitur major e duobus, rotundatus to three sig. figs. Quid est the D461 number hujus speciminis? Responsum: 32.9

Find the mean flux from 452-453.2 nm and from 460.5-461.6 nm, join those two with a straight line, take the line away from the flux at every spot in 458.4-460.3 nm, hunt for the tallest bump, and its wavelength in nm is 458.955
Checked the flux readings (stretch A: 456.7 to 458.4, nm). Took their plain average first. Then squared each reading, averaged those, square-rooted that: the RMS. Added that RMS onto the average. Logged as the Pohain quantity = 58.2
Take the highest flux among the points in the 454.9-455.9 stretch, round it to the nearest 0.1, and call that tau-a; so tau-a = 29.3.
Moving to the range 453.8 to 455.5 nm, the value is 27.9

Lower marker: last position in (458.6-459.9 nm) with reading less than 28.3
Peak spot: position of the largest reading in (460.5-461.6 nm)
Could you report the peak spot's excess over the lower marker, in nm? 2.12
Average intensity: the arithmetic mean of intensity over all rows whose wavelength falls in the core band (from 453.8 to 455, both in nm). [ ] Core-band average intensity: 26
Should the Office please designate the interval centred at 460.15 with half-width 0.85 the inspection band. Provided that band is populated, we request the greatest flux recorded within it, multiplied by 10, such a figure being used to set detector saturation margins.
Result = 336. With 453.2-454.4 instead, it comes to 279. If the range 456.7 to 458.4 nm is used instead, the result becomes 313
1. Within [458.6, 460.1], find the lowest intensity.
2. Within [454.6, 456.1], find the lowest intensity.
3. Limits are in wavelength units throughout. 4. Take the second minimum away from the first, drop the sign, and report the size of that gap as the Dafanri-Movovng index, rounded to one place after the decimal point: 2.0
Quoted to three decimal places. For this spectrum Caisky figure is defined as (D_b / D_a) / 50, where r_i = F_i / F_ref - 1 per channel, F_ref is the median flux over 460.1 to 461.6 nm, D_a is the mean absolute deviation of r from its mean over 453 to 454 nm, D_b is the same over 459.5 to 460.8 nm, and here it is 0.008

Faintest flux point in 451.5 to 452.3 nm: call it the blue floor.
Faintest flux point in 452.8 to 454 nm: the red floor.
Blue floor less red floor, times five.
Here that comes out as 65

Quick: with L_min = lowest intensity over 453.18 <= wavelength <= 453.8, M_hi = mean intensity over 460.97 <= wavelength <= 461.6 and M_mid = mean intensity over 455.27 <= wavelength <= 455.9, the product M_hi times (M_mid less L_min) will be 408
